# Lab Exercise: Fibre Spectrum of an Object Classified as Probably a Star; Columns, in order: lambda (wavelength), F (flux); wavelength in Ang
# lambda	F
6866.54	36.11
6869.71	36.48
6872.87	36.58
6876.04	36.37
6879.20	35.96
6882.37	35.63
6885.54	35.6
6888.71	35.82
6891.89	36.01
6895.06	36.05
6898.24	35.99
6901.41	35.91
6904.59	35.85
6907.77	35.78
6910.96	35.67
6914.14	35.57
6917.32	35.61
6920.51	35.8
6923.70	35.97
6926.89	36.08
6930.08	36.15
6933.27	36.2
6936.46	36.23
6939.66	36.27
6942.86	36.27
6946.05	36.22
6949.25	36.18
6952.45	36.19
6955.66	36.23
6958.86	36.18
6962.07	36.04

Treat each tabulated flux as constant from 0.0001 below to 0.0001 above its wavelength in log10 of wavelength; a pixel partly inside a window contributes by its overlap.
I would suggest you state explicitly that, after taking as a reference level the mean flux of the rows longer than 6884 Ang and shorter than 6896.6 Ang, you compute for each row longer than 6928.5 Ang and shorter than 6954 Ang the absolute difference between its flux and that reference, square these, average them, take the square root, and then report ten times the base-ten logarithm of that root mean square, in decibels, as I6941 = -4.6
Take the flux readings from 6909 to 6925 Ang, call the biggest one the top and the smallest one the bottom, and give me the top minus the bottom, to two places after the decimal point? 0.40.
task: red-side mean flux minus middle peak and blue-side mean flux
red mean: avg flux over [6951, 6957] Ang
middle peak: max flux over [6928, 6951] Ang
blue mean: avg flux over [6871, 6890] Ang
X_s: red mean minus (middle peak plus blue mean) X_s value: -36.1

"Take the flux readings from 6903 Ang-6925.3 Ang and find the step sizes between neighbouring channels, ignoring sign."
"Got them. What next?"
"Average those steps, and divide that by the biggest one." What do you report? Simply 0.596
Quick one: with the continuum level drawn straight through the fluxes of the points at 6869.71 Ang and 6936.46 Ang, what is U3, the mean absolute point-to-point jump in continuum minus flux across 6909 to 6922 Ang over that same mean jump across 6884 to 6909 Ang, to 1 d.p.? 1.1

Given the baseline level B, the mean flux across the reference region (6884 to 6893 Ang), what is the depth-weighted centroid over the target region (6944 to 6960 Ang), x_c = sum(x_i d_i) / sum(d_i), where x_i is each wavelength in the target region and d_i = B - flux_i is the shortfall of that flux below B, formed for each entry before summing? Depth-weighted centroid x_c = 6952.4 Ang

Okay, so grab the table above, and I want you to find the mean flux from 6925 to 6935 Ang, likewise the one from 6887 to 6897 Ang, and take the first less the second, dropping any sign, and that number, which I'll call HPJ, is 0.2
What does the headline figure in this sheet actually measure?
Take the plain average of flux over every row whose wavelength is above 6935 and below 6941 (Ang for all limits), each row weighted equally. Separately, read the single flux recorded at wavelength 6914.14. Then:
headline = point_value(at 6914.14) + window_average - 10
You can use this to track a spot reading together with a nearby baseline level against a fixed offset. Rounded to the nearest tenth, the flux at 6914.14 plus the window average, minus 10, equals 61.8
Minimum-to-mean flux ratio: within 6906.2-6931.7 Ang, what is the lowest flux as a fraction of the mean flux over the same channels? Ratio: 0.993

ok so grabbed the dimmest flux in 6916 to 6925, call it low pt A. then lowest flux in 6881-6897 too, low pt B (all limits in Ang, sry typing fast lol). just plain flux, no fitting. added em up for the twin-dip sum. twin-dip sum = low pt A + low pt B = 71.2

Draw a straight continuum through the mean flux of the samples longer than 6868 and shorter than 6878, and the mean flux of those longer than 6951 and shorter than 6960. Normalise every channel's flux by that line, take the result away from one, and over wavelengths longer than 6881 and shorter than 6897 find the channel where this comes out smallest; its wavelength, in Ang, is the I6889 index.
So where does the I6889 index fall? 6895.06 Ang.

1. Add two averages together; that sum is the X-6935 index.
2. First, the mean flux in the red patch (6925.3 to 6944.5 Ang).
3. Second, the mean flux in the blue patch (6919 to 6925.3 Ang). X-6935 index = 72.1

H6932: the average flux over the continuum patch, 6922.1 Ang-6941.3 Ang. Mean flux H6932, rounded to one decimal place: 36.1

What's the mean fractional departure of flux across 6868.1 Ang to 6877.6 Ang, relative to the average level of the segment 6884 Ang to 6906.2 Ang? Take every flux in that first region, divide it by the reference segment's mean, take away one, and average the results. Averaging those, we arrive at 0.016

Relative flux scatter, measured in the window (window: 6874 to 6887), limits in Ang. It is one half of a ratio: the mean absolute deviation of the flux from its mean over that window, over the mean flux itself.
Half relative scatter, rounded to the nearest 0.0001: 0.0038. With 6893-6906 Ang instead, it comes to 0.0010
